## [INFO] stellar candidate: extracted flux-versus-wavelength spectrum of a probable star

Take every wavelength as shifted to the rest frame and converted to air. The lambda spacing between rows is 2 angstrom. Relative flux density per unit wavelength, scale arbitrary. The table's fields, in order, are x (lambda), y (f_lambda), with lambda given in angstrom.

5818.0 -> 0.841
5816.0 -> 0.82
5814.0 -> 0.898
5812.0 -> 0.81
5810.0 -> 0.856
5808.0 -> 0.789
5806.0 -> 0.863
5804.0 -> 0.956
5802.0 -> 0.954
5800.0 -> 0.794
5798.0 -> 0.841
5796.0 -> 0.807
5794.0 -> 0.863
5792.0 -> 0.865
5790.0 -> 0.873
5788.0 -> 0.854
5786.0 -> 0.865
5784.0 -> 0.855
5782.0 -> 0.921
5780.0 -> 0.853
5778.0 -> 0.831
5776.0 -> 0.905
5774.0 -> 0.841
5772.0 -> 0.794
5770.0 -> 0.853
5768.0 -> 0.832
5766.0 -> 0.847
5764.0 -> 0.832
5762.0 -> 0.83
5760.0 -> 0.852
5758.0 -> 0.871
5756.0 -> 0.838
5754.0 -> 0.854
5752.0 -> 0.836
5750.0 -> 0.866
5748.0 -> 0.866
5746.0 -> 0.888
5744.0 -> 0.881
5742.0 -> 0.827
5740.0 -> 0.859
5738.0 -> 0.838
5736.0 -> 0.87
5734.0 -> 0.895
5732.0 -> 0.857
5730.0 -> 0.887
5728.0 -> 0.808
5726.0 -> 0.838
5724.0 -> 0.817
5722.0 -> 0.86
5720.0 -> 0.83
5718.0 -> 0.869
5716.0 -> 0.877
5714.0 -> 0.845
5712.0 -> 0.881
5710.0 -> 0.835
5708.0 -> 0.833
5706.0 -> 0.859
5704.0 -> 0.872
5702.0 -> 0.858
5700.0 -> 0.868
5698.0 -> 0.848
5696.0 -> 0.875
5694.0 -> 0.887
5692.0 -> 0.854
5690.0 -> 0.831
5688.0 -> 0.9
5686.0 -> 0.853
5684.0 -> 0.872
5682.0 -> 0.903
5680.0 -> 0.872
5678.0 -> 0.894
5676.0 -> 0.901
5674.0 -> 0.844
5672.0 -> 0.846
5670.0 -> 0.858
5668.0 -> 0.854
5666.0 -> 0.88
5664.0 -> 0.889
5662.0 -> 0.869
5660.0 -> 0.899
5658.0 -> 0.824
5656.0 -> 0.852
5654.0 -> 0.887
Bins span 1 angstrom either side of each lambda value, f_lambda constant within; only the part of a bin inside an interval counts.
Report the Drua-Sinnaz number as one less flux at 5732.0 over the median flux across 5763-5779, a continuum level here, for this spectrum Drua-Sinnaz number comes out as -0.025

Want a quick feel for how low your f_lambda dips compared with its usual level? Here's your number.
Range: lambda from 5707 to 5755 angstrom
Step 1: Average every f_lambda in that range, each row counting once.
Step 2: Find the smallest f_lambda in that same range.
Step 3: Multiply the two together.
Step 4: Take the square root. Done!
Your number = 0.831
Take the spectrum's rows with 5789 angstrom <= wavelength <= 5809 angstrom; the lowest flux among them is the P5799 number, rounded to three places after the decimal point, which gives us 0.789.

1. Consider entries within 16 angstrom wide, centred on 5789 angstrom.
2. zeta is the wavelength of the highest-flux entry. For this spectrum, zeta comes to 5782.0 angstrom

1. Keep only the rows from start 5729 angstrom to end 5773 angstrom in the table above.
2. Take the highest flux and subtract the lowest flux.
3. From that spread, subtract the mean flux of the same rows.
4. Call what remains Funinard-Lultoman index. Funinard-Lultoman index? -0.75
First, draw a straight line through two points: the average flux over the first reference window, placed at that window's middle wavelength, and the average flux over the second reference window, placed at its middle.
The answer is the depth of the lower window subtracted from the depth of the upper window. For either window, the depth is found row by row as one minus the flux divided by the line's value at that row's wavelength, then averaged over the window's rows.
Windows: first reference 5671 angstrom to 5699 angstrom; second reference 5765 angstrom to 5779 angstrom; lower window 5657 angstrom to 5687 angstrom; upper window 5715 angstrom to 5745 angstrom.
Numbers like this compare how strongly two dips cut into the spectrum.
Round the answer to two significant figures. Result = -0.0016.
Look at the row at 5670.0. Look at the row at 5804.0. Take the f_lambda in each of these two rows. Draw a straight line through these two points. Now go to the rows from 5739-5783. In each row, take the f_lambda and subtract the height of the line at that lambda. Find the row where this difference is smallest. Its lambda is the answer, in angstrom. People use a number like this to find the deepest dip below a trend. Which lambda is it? 5772.0 angstrom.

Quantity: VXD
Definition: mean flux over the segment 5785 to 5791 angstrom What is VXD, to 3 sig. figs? 0.864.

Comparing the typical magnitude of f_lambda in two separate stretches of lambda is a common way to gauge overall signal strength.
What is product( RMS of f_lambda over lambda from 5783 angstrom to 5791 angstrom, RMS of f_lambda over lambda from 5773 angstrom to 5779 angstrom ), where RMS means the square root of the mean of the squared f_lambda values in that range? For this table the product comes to 0.741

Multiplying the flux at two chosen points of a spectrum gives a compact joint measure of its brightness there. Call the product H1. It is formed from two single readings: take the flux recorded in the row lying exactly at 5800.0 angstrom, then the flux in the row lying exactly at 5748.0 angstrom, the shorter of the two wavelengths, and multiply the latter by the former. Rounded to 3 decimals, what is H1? 0.688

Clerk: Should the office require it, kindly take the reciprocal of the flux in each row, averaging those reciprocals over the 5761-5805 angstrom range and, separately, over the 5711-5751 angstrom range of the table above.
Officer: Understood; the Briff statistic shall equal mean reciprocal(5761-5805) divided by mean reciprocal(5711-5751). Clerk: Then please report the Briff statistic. 1.00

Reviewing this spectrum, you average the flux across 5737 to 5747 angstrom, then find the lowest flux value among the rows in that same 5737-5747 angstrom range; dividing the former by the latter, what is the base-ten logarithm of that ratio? 0.0163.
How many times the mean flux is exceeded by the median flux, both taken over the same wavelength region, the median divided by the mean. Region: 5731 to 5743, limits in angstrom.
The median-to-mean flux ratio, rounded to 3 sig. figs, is 1.00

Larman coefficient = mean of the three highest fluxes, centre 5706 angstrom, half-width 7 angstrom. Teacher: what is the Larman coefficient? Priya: 0.874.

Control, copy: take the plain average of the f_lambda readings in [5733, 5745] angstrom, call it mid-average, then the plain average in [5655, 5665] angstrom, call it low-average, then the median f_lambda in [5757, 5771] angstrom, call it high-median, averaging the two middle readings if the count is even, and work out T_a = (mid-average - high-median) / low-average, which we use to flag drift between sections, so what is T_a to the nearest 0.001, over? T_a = 0.017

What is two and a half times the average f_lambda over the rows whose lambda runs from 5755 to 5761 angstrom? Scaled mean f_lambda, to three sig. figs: 2.13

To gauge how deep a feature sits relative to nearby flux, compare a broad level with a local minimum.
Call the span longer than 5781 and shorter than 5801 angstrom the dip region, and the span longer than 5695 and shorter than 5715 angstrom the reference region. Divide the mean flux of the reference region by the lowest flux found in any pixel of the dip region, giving 1.08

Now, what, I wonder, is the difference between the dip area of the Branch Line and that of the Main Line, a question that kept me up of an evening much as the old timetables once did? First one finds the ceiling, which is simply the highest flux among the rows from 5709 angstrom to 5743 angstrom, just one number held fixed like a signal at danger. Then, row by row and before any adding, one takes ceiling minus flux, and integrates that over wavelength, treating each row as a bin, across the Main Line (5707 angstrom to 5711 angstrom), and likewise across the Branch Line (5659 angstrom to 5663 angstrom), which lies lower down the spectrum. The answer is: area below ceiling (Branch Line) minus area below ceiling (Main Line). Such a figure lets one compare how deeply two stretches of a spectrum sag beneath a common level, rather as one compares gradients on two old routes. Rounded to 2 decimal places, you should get -0.20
